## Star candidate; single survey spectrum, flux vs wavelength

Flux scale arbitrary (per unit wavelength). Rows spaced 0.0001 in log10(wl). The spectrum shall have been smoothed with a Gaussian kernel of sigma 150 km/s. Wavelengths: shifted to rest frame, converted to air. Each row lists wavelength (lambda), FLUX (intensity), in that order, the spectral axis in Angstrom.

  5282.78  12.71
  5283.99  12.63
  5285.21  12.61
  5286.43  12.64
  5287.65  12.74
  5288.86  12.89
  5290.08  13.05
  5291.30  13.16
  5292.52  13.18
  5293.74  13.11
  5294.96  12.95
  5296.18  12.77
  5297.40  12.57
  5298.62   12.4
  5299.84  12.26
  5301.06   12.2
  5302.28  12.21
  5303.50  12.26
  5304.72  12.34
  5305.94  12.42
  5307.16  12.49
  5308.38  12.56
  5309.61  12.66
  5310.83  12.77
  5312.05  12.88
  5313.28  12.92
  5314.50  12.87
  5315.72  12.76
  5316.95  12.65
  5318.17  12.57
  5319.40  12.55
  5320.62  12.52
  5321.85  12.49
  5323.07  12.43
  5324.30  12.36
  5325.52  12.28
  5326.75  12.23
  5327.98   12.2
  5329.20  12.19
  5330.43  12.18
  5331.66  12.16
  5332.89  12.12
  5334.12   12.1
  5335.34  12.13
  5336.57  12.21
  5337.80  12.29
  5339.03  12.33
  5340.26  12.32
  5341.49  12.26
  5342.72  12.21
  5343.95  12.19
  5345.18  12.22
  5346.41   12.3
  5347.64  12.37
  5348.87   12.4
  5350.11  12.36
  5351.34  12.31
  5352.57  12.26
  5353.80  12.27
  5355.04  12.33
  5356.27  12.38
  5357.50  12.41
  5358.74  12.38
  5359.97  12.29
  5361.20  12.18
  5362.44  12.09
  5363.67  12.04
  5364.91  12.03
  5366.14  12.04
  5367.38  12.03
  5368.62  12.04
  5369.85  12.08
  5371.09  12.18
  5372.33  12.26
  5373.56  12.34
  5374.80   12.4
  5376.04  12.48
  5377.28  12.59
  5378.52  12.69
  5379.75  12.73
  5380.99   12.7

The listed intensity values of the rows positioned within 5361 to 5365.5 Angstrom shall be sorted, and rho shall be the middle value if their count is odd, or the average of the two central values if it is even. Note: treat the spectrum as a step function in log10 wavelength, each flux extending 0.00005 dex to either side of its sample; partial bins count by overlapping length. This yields 12.1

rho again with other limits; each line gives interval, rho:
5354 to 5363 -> 12.3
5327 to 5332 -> 12.2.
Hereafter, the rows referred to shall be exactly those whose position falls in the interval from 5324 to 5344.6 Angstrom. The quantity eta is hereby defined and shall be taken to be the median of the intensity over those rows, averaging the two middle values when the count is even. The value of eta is 12.2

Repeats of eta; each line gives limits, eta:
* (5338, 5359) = 12.3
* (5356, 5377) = 12.2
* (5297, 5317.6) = 12.6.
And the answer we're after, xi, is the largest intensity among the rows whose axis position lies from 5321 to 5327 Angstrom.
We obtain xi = 12.49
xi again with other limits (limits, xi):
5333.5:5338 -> 12.29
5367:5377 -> 12.48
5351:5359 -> 12.41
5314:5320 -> 12.87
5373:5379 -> 12.69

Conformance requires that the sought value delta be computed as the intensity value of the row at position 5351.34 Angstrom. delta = 12.31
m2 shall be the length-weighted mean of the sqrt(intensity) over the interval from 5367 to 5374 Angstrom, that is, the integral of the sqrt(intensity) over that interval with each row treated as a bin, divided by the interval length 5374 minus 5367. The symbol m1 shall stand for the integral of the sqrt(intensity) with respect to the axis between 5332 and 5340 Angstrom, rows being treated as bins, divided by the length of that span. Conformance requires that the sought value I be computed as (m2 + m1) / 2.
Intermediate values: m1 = 3.49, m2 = 3.49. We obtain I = 3.49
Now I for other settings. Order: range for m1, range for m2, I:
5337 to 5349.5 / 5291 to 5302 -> 3.53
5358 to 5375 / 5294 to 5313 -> 3.51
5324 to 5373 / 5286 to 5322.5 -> 3.53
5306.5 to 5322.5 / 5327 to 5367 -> 3.53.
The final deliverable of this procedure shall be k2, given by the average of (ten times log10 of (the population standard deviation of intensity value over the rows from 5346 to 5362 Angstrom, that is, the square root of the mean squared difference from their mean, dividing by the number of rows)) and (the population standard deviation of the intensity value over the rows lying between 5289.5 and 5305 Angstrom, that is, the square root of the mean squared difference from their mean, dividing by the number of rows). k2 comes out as -5.8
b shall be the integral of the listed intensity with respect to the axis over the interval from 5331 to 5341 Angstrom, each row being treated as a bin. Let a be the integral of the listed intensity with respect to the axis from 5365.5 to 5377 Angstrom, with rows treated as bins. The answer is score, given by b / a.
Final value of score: 0.87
